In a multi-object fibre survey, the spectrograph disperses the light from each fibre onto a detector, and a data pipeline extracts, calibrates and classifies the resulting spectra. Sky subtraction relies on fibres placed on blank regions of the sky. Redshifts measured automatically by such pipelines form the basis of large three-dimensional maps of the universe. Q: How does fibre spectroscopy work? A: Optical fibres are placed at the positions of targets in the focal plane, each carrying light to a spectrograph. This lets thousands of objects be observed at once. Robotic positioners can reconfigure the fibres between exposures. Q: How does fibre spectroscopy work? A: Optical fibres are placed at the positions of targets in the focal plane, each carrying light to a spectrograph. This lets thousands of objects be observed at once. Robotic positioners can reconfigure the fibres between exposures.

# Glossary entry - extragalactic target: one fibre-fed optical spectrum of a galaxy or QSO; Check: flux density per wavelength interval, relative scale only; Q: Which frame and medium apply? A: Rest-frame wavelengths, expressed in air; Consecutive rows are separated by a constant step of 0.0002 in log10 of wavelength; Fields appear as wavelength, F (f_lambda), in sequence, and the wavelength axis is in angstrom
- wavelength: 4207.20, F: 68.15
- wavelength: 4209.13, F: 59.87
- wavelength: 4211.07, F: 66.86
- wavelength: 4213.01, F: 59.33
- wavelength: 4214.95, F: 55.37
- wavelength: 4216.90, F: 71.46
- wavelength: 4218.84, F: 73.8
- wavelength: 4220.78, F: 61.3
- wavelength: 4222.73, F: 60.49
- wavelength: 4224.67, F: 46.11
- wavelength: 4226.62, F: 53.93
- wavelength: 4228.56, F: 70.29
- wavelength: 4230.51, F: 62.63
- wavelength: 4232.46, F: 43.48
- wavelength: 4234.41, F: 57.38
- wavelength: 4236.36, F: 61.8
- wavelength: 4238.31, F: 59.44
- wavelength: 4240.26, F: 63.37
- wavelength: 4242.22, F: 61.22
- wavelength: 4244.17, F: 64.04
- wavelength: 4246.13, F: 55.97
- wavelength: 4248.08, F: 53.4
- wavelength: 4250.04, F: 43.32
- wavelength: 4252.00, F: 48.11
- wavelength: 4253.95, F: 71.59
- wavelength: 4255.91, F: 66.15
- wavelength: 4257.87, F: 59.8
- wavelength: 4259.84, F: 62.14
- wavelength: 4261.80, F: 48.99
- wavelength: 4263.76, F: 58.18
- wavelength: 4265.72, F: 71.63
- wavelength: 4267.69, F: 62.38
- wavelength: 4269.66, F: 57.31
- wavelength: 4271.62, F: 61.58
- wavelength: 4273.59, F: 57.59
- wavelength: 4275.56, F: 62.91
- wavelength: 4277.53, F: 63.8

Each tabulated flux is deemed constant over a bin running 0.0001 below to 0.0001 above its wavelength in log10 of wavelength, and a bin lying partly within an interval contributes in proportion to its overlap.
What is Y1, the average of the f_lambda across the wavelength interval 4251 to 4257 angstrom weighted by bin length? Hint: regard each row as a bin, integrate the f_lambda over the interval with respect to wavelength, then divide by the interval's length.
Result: 61.9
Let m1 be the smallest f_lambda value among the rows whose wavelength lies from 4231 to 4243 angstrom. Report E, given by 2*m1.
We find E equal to 87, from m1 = 43.48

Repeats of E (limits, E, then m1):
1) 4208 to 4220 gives 111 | 55.37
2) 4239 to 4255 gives 87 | 43.32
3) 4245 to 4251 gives 87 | 43.32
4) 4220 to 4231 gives 92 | 46.11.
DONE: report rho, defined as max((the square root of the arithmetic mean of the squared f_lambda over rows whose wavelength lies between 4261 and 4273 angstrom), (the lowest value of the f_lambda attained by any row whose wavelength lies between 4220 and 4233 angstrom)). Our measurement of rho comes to 60.4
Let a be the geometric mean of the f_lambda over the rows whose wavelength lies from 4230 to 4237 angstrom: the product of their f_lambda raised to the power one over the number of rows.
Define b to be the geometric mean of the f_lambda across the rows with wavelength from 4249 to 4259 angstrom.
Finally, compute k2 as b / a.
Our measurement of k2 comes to 1.02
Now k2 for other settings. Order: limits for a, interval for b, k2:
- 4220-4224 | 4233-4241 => 0.99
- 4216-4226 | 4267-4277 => 0.98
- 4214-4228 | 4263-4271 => 1.04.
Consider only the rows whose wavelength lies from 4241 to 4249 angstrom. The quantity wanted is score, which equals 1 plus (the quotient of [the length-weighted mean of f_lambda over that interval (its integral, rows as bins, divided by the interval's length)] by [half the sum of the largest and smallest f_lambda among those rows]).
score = 2.00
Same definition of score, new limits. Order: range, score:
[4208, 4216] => 1.99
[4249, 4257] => 2.00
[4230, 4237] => 2.05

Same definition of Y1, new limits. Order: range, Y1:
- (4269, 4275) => 59.2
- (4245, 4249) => 55.1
